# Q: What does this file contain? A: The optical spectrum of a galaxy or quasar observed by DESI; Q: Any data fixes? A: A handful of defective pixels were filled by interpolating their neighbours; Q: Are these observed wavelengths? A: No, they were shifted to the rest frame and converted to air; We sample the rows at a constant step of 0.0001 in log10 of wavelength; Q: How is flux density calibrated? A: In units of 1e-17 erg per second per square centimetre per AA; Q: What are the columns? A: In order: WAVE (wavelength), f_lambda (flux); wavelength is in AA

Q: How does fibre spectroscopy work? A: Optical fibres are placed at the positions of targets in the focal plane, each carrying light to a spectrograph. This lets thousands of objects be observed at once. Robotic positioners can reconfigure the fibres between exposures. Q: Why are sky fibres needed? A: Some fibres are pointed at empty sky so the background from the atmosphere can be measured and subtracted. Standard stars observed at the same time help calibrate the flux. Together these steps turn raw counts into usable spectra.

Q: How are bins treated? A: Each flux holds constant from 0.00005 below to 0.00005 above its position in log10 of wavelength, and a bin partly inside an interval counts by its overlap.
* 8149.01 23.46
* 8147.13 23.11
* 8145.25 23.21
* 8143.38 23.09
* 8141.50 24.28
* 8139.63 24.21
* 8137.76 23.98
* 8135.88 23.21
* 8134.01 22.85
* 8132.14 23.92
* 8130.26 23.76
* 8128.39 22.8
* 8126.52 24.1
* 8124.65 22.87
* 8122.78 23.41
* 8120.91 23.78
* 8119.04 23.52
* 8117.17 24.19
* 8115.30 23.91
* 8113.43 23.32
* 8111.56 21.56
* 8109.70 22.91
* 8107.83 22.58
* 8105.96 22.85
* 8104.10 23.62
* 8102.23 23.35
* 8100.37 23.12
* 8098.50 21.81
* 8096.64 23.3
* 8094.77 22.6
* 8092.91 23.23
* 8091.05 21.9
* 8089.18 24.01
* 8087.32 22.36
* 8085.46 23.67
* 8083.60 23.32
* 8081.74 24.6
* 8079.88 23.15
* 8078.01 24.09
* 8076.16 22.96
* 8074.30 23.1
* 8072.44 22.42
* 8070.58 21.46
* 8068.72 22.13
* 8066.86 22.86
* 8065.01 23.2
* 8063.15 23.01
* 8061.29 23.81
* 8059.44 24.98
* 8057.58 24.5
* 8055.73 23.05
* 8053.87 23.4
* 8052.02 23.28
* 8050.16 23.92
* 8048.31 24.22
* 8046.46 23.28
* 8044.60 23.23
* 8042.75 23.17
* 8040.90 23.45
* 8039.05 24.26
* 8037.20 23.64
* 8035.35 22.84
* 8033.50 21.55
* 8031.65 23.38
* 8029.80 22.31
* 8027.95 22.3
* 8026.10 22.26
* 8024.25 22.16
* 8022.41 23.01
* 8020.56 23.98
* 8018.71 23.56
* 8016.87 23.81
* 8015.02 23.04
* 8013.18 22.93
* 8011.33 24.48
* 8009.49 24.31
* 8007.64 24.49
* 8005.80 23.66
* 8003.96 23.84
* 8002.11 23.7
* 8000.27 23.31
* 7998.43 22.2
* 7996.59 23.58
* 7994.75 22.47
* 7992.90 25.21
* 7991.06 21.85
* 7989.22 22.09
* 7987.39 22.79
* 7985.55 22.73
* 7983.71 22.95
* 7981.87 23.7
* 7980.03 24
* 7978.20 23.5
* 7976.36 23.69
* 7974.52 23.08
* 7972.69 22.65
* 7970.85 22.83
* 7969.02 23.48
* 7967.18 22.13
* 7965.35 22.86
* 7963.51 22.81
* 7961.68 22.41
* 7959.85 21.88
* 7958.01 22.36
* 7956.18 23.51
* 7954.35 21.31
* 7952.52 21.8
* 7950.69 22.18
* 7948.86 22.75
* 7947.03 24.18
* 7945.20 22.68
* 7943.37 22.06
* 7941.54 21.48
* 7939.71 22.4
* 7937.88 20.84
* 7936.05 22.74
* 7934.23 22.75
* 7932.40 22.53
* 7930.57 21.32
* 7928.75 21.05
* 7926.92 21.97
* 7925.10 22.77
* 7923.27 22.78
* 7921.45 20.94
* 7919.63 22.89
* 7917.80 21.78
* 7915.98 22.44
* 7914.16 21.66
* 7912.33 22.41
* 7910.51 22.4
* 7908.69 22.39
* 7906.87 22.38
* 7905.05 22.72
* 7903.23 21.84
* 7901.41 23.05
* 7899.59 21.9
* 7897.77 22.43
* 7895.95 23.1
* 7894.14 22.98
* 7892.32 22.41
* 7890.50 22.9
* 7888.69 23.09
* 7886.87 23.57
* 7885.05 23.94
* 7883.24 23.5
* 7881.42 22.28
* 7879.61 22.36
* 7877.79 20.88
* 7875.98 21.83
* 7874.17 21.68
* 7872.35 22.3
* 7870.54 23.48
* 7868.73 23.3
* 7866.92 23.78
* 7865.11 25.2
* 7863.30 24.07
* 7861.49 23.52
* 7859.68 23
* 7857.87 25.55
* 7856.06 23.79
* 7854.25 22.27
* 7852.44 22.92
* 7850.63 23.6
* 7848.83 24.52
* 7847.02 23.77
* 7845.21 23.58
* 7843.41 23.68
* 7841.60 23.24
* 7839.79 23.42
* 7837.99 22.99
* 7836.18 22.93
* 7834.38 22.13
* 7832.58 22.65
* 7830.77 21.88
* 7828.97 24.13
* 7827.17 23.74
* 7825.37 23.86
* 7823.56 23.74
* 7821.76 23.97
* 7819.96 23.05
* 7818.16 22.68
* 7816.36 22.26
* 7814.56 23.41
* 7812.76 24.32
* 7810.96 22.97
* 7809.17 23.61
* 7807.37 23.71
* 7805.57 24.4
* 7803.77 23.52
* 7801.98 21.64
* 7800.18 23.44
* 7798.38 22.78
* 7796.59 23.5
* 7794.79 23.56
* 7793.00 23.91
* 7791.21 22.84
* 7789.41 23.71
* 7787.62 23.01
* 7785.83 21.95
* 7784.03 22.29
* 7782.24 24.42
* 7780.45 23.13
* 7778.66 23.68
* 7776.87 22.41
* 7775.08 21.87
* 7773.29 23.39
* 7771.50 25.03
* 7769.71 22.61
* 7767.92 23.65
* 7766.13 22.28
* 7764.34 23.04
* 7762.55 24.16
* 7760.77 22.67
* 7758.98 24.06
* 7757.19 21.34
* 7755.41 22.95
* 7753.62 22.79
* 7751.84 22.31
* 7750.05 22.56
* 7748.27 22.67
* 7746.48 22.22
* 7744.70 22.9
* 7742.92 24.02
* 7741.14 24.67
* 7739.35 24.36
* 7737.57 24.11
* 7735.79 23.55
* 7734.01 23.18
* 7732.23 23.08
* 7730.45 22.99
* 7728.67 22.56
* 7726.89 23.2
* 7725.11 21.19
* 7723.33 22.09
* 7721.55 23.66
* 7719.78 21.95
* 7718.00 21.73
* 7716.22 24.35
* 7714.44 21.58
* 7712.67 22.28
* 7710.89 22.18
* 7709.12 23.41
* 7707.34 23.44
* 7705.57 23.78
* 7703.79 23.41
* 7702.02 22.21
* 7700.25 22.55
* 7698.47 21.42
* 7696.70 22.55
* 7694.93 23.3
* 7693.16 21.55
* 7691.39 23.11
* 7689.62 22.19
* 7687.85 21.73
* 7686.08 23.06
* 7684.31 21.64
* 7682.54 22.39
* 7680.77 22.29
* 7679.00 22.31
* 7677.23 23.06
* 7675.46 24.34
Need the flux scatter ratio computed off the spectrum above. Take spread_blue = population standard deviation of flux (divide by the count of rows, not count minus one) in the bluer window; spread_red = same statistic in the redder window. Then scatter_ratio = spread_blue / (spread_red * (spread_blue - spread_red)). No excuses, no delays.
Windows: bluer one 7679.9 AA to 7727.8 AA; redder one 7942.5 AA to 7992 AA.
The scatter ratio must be 11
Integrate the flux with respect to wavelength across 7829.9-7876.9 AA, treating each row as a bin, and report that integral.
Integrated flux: 1094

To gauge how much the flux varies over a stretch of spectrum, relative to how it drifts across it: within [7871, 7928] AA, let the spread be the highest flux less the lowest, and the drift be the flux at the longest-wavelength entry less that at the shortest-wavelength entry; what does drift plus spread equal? 2.7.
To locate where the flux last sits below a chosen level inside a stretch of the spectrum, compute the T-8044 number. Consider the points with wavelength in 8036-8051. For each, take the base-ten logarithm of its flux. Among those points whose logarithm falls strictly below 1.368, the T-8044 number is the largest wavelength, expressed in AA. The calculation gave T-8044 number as 8046.46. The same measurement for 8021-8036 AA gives 8035.35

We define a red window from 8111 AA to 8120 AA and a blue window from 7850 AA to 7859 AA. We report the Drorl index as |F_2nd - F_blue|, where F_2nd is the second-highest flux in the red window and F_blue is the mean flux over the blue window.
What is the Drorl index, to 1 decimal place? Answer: 0.3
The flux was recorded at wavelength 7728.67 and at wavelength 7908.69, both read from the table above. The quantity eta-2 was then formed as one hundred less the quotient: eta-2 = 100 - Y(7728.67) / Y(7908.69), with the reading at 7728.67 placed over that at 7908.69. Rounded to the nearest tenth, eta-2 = 99.0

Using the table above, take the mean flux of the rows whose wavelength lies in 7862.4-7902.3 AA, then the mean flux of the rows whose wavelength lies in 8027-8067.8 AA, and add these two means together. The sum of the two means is 46.26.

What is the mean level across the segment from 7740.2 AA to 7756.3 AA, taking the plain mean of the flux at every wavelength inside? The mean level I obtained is 23.0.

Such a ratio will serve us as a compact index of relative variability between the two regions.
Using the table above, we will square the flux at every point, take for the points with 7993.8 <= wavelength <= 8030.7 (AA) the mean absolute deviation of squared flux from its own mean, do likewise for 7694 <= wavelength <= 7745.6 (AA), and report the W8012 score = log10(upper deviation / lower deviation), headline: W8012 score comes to -0.05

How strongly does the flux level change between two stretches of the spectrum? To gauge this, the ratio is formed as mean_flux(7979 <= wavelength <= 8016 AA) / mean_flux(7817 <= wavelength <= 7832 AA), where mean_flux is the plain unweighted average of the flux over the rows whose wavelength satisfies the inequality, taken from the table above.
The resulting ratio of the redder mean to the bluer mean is 1.00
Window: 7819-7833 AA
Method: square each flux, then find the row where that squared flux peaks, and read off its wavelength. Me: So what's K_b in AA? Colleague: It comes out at 7828.97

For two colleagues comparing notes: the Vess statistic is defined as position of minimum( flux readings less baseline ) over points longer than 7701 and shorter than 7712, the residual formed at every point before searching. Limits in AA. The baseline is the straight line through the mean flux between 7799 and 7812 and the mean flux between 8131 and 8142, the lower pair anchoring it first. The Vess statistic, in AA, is 7710.89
